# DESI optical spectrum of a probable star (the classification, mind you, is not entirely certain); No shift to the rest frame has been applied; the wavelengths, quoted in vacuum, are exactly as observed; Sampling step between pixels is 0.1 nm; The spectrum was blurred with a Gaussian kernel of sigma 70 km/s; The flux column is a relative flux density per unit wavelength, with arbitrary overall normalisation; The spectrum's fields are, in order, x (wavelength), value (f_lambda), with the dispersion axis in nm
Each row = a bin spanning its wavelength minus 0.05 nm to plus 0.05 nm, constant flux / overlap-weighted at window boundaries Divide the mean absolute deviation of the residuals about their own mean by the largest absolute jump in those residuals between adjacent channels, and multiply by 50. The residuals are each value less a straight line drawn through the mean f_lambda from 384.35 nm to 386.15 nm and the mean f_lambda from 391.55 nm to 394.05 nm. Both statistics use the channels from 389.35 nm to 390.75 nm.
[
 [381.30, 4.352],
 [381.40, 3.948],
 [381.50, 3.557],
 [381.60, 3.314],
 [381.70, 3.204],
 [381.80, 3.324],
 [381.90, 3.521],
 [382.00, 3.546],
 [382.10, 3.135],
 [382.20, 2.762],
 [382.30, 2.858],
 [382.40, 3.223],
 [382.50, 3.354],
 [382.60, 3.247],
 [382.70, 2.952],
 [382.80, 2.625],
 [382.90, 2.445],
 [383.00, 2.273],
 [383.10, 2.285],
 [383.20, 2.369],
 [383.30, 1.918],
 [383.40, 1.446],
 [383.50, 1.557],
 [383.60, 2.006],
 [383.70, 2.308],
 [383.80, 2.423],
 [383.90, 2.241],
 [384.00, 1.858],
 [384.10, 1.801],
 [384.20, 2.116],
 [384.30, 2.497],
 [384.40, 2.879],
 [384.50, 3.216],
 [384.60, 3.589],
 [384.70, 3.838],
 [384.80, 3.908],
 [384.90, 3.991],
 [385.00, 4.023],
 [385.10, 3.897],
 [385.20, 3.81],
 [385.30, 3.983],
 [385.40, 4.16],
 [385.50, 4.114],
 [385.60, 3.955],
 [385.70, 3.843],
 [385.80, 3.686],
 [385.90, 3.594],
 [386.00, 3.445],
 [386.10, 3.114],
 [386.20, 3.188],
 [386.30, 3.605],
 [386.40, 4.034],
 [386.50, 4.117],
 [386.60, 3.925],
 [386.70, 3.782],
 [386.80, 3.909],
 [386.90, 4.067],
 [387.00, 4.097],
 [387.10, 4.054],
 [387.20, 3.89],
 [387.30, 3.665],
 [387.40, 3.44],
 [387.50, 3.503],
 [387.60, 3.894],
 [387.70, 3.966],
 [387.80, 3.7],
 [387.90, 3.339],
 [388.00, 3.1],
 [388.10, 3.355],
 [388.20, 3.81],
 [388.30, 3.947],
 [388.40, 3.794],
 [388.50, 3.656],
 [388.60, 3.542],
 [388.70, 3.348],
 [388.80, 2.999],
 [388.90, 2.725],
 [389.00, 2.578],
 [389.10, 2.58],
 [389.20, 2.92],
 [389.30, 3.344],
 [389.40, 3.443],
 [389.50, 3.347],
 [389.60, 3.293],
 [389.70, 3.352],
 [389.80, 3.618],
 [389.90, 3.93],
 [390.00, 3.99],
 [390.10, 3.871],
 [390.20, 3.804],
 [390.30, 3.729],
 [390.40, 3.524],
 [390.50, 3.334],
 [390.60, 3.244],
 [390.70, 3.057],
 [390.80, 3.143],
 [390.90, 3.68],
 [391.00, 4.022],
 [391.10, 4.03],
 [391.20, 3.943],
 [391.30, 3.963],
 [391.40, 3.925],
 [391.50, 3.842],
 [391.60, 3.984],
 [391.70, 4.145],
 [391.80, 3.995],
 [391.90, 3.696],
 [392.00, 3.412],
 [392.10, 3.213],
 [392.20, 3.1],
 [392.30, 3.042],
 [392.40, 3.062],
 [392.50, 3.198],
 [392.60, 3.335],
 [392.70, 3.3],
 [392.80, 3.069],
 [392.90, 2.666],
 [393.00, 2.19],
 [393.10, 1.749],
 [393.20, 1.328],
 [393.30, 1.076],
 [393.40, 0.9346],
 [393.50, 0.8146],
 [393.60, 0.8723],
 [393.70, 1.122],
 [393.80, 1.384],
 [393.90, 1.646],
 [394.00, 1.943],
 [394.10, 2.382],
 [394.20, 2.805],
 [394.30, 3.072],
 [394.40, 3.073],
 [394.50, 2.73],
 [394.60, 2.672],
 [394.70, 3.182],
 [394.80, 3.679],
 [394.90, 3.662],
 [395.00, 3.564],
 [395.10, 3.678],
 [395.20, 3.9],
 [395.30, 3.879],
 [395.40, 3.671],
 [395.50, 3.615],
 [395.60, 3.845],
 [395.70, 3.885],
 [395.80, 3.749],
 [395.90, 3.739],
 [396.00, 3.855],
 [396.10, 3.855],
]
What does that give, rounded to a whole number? 38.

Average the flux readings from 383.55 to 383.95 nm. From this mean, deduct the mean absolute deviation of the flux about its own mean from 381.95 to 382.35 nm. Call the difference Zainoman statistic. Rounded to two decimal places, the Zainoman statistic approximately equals 1.98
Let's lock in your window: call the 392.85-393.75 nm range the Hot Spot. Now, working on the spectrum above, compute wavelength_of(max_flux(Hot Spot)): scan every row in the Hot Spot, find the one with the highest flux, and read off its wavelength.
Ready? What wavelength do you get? 392.90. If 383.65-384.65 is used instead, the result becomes 384.60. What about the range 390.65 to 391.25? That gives 391.10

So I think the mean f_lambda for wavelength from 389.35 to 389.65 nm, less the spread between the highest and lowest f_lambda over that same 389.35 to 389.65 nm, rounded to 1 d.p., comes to 3.2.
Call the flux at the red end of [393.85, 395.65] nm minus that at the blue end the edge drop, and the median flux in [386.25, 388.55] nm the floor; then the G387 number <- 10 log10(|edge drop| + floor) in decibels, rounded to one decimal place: 7.8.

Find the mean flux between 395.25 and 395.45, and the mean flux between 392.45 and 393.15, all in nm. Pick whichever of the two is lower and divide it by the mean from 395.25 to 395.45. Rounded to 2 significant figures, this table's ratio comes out 0.74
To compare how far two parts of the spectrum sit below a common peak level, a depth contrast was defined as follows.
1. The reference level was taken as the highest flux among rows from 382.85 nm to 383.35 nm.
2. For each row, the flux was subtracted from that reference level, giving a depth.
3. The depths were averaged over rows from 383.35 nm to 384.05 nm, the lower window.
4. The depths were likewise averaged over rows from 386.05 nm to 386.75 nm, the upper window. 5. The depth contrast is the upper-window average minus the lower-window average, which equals -1.7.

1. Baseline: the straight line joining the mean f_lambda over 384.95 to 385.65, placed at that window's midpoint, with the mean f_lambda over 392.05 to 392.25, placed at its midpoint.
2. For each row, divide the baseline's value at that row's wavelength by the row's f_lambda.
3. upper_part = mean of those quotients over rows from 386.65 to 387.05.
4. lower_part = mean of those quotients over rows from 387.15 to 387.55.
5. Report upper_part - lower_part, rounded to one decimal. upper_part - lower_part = -0.1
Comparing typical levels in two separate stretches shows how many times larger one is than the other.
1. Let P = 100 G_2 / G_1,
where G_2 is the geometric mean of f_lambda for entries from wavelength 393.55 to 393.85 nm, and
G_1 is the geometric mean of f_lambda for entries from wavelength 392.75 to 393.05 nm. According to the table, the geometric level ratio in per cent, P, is 42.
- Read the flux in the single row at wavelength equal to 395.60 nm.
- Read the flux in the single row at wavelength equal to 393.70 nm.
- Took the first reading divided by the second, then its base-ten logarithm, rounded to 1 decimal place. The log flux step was 0.5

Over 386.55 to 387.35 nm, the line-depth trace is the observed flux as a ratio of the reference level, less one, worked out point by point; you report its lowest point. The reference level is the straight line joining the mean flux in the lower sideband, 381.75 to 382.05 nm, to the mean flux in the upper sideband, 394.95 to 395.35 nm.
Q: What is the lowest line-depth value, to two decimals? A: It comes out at 0.02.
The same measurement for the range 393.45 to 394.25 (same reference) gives -0.78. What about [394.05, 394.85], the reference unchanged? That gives -0.36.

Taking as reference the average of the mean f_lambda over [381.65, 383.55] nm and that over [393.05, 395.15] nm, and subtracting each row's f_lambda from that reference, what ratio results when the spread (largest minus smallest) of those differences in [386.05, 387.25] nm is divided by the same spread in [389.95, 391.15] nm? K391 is 1.0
